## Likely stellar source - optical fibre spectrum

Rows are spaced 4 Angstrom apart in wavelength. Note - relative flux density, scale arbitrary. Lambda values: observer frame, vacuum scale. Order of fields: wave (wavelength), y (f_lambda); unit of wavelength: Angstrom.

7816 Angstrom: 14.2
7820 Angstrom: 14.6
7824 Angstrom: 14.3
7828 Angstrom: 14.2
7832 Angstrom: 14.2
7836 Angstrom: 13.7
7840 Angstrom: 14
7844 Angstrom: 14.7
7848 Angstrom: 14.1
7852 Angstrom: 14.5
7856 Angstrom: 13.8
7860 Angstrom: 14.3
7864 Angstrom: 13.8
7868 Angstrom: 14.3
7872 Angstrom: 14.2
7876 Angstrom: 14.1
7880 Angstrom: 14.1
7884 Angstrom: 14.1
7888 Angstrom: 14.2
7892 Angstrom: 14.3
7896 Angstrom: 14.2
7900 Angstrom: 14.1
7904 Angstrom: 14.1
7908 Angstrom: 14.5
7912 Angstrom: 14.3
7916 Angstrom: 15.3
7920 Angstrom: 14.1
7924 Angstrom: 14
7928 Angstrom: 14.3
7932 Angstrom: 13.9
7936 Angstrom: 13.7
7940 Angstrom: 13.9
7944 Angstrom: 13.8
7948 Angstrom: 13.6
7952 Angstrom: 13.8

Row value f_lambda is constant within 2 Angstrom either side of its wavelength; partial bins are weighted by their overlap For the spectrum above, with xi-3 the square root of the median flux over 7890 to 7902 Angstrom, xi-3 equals 3.77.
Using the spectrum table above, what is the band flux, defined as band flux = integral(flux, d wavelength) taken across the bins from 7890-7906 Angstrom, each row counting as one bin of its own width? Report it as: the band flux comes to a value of 227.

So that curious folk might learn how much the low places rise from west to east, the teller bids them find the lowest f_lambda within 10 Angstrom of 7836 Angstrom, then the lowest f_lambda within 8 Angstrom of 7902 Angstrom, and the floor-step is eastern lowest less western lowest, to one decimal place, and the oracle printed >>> 0.4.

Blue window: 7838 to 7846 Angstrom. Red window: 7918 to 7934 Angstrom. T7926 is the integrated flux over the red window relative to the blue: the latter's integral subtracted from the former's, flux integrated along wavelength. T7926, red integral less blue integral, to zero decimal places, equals 110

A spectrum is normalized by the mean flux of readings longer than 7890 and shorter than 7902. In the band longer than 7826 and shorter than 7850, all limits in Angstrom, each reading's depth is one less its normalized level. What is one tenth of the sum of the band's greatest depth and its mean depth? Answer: 0.004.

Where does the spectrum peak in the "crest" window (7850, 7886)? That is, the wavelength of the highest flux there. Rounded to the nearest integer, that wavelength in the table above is 7852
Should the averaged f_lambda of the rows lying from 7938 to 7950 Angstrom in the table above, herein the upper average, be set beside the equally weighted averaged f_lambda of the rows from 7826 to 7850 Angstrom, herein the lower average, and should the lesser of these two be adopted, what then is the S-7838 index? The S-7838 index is 13.8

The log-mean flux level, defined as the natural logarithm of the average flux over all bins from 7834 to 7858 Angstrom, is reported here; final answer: 2.65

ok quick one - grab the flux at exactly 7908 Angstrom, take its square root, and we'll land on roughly 3.81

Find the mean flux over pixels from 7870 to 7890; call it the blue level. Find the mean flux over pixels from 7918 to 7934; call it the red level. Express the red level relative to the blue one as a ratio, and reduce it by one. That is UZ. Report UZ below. -0.005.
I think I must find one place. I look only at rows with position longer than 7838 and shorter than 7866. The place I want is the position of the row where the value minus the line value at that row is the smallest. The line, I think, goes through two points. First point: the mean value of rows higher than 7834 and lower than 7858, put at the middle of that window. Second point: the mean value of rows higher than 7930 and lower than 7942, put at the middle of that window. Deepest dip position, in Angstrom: 7856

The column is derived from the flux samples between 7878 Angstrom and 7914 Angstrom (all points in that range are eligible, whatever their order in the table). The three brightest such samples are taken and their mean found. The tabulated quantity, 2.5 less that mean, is -11.9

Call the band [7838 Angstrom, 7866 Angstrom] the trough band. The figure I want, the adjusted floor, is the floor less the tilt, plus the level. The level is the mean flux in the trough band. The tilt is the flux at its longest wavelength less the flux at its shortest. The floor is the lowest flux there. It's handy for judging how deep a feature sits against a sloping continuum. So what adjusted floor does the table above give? 28.2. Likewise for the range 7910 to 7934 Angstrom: 28.6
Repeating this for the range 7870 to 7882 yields 28.3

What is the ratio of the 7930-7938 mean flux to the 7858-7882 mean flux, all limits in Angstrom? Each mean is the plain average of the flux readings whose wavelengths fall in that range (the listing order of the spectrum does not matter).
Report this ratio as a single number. 0.98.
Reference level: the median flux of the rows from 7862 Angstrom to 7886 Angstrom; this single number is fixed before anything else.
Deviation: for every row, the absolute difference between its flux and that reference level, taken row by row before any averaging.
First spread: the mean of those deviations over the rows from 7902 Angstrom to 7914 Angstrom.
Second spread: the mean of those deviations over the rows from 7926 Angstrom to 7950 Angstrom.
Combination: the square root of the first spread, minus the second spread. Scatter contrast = 0.15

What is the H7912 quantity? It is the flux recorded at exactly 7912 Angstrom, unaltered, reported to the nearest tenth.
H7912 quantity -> 14.3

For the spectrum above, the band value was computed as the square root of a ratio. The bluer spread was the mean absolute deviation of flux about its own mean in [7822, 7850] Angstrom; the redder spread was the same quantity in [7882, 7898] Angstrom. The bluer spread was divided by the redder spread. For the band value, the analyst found 2.0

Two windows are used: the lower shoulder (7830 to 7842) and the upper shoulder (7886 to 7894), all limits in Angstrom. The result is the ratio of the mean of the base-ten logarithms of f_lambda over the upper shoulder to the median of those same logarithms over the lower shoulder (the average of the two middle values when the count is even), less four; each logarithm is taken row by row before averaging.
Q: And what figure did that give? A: -2.993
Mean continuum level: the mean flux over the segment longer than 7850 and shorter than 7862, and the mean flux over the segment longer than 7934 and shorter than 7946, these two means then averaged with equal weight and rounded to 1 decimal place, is 14.0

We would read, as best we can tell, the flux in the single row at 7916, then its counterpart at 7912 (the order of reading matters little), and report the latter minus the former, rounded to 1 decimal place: -1.0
